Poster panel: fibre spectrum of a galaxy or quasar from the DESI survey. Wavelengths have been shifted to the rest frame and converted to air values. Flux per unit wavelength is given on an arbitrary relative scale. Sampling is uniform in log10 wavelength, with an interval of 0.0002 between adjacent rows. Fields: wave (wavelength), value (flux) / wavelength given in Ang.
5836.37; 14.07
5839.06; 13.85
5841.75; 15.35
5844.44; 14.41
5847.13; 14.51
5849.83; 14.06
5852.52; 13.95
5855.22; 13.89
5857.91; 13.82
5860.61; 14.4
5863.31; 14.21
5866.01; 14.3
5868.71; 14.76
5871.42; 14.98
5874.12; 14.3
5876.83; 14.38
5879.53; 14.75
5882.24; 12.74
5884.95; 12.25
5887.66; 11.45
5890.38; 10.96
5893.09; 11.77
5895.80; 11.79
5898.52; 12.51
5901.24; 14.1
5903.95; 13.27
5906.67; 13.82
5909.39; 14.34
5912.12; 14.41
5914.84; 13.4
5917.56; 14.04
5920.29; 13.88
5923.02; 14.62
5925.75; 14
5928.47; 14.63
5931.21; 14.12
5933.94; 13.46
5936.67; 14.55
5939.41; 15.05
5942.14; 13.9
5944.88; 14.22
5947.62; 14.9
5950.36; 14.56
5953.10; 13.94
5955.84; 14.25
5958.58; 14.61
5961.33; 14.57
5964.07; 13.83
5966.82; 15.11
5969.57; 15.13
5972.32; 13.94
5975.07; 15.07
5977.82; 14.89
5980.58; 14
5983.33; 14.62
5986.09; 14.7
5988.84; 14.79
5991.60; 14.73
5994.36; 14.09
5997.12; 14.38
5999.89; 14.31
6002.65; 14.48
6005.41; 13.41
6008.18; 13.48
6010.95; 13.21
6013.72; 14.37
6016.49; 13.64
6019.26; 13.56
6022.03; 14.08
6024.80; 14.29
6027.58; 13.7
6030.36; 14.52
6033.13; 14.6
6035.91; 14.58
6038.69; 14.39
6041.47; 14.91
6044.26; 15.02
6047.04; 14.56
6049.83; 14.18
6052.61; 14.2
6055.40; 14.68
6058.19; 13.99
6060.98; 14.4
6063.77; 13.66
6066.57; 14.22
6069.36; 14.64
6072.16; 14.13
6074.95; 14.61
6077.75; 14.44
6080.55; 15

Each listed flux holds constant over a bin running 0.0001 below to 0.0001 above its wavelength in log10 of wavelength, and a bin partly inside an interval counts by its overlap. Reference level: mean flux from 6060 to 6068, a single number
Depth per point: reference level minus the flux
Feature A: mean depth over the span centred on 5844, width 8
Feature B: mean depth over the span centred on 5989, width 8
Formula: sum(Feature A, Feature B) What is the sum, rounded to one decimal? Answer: -1.3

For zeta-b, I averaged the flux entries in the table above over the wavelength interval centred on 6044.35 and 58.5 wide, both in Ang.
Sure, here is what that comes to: 14.3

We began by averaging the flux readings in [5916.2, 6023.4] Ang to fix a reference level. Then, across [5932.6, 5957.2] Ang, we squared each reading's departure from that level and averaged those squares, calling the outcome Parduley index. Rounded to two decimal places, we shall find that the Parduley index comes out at 0.23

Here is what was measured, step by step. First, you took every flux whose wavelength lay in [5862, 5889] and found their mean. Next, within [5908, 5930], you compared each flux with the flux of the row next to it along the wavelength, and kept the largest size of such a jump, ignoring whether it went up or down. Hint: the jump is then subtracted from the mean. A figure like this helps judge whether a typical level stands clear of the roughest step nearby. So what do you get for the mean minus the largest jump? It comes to 12.8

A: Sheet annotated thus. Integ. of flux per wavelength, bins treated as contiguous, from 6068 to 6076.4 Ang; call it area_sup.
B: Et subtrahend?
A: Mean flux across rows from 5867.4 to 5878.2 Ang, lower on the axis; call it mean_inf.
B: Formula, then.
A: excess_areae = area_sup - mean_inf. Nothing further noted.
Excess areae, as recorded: 107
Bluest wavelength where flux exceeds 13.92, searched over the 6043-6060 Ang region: 6044.26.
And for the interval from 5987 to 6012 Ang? 5988.84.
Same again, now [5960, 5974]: 5961.33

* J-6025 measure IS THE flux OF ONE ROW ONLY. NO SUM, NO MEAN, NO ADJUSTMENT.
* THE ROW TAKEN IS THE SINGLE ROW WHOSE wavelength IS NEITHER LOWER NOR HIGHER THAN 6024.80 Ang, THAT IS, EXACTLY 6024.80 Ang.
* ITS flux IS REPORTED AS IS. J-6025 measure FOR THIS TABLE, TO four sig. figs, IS 14.29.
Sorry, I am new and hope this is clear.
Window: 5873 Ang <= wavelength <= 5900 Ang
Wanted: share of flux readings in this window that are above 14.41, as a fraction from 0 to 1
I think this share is 0.10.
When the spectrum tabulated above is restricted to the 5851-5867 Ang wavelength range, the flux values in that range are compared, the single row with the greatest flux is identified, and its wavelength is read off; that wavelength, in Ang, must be 5860.61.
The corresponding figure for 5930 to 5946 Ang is 5939.41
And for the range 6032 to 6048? 6044.26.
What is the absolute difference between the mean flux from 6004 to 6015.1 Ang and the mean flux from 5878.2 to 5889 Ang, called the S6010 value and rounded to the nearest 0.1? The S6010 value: 0.8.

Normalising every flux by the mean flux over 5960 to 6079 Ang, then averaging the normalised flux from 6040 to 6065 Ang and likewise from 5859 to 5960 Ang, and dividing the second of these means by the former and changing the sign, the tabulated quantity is -0.96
